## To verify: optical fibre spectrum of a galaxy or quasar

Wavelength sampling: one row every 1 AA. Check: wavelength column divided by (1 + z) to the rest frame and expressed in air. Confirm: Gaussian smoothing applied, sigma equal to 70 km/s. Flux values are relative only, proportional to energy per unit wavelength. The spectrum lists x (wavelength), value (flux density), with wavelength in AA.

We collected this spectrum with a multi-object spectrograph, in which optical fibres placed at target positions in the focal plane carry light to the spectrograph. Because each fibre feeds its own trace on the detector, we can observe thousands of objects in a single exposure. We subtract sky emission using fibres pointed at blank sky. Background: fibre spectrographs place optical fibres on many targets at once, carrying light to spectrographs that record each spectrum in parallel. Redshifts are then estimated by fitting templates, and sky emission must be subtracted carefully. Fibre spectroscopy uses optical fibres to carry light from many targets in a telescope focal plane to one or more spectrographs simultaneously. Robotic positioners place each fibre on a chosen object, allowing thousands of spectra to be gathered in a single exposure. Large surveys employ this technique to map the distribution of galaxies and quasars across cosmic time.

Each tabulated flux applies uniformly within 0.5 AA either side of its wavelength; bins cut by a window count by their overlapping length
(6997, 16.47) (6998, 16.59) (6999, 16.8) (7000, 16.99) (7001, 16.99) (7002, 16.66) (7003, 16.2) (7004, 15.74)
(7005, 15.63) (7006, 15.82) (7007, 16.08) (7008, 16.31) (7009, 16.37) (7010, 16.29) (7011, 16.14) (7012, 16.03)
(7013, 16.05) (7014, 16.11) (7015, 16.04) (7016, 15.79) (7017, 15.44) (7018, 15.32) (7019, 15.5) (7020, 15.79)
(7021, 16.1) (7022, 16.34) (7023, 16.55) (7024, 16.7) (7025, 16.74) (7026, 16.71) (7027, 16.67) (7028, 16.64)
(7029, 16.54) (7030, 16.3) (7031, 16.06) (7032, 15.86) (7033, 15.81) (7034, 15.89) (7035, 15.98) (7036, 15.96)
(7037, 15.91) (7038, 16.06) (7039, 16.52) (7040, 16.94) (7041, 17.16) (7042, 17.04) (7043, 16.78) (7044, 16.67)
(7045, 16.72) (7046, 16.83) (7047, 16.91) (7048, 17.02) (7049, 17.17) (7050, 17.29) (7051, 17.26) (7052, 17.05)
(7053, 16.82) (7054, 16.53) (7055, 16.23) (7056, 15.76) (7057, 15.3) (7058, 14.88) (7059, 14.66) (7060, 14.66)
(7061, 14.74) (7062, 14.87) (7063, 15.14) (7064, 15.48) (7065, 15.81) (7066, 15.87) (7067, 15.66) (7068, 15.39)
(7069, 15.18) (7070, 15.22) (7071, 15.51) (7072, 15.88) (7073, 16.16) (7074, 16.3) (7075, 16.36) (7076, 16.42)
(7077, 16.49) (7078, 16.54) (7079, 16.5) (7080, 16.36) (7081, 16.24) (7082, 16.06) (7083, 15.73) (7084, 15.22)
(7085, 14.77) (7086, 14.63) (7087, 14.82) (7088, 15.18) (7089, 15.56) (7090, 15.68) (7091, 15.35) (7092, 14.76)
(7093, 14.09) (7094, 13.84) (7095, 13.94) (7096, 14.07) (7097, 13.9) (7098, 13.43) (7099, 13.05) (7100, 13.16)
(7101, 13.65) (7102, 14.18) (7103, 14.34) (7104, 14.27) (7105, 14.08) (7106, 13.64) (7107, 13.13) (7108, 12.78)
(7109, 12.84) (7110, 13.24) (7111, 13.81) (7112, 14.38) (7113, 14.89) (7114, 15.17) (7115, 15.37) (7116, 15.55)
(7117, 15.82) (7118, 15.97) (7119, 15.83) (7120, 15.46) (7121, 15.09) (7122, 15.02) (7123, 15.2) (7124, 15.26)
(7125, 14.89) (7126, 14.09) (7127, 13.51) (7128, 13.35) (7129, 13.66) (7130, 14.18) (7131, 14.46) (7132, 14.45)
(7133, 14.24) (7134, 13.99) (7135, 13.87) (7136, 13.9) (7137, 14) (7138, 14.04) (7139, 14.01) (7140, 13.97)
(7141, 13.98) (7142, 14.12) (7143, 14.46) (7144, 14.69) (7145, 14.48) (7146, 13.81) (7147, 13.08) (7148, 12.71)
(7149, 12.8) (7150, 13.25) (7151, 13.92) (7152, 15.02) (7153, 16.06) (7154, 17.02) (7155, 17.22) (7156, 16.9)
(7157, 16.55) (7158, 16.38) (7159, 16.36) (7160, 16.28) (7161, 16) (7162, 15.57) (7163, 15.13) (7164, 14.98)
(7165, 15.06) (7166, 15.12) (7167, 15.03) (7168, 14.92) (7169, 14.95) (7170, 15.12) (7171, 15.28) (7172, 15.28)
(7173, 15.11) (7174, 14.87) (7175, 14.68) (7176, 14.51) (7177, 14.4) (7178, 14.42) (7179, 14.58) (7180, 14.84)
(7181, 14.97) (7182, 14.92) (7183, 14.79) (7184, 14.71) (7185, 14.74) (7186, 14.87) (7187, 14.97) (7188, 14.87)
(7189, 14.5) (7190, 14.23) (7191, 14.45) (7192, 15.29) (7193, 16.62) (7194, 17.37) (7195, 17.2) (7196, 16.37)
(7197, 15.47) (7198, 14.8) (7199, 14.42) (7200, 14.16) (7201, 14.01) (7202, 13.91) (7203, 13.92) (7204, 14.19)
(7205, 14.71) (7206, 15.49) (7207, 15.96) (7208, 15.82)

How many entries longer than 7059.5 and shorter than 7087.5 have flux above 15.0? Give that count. 22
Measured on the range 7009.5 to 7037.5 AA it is 28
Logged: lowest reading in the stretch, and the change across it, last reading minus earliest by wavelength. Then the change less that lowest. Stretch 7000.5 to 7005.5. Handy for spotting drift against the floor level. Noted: -17.0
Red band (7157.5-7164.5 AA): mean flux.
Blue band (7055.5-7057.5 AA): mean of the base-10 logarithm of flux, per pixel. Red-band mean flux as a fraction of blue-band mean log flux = 13.3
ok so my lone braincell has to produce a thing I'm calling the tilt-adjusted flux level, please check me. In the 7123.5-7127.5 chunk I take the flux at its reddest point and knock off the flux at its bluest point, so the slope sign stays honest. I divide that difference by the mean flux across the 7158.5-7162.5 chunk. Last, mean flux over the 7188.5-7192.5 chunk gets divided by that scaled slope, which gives -134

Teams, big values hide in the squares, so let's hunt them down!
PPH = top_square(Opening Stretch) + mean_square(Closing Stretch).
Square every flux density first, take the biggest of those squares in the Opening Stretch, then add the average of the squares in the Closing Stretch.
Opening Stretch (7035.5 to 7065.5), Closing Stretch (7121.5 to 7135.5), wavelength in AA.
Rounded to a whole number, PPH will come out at 504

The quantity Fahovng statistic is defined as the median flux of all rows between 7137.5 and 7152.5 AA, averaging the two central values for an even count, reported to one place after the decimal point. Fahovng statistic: 14.0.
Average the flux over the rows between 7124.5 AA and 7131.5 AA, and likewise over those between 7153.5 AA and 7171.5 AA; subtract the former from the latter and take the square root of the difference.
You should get 1.3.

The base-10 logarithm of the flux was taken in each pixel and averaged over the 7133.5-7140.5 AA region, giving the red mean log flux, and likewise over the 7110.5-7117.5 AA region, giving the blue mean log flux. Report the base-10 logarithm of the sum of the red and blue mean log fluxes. 0.366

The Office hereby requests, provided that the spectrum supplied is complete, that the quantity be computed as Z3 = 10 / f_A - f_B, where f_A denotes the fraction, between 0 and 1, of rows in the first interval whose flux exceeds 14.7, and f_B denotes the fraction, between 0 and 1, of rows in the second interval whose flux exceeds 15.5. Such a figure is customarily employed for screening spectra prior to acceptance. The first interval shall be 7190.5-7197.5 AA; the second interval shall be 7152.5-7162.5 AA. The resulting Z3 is 11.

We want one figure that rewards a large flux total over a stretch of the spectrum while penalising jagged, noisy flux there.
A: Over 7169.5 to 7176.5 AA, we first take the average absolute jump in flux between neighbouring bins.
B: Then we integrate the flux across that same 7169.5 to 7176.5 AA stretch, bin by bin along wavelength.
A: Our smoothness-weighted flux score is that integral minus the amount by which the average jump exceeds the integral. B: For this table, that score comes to 210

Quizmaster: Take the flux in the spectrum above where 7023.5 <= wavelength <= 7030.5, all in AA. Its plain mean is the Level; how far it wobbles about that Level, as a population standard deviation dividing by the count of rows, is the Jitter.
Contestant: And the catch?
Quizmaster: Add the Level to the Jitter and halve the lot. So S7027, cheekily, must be 8.38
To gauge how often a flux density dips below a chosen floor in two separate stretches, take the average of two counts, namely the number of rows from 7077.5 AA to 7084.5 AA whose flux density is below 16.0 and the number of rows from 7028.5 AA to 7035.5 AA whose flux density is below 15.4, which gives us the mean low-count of 1.0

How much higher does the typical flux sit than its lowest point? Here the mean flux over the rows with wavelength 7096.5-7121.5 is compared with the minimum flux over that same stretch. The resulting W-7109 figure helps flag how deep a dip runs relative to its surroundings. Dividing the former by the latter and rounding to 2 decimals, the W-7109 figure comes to 1.12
